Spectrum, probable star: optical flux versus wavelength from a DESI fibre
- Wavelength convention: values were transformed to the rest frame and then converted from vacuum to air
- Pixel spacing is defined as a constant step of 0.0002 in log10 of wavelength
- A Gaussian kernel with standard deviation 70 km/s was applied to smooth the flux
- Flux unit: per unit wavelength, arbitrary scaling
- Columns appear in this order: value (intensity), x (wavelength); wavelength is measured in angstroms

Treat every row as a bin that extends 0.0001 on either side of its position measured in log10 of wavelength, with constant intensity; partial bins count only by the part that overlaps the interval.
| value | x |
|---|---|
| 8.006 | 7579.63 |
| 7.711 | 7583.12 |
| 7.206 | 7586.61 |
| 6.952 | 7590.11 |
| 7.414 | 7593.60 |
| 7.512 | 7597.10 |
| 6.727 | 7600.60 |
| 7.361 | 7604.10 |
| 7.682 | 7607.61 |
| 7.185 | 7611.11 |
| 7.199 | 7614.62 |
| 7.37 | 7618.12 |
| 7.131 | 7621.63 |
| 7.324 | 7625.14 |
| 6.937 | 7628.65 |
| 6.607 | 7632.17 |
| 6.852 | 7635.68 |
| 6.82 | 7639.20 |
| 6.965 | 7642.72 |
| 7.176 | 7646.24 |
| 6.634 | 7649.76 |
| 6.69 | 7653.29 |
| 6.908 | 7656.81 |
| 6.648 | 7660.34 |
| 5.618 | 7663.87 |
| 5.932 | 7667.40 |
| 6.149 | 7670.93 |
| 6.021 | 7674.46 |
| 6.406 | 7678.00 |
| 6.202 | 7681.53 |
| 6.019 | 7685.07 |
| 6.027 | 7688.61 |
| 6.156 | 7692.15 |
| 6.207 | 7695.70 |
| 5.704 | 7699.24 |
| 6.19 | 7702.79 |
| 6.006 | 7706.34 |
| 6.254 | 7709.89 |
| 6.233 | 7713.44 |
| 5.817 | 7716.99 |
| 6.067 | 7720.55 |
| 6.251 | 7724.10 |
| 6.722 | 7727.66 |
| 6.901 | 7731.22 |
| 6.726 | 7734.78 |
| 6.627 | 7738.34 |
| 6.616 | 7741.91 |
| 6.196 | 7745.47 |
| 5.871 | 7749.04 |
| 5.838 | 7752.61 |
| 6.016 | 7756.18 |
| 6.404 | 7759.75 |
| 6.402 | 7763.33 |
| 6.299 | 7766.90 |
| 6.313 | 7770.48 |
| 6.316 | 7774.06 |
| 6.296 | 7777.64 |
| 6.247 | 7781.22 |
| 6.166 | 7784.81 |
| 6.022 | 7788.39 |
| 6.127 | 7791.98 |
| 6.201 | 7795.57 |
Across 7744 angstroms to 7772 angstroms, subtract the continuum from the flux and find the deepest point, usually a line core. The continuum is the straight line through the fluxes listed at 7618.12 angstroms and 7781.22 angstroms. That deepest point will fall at 7752.61 angstroms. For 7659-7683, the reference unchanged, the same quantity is 7663.87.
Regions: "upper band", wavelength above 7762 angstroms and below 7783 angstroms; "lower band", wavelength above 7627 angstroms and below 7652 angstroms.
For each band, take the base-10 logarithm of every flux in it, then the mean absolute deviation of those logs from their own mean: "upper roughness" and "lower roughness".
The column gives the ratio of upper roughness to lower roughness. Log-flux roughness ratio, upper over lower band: 0.2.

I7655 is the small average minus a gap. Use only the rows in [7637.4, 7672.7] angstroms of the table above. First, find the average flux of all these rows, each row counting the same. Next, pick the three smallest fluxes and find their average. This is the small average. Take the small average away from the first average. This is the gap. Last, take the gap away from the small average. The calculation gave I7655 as 5.25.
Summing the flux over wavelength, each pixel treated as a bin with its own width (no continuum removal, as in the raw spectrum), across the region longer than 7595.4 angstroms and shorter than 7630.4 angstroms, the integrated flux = 254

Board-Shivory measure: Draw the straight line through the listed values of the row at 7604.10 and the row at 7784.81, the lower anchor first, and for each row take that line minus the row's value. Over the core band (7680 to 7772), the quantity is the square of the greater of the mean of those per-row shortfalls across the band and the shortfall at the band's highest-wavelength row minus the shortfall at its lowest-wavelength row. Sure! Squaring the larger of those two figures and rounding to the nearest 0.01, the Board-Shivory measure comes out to 0.10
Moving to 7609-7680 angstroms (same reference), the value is 0.13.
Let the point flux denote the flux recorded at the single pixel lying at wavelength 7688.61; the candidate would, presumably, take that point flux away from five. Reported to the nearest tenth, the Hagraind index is -1.0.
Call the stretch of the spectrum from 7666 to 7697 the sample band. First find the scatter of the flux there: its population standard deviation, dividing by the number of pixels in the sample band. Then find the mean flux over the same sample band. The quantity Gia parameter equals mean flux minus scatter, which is 5.99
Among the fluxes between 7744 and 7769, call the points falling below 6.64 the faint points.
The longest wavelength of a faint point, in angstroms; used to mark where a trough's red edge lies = 7766.90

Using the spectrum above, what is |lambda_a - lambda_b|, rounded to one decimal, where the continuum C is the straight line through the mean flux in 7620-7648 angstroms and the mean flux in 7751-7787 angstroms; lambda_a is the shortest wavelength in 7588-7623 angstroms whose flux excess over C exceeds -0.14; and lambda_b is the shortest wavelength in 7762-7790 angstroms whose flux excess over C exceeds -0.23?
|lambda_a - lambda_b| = 169.7 angstroms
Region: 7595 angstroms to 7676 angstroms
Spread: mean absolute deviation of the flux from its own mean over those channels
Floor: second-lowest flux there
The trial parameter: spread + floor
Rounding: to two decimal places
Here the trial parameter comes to 6.33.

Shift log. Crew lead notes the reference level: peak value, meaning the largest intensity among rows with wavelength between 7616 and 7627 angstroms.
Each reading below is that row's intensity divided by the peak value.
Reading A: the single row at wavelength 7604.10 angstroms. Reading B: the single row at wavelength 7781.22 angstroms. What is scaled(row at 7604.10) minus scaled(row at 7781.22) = 0.15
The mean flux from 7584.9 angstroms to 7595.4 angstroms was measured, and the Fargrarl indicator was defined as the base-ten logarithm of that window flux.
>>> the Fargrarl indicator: 0.8568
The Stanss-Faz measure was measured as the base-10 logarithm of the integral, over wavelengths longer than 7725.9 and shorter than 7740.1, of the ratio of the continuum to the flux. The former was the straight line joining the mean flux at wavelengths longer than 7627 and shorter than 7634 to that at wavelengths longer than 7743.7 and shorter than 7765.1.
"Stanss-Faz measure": 1.12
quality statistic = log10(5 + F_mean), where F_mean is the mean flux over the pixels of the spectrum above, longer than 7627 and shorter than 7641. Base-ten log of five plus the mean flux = 1.07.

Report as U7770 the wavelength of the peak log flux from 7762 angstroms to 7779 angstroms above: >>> 7763.33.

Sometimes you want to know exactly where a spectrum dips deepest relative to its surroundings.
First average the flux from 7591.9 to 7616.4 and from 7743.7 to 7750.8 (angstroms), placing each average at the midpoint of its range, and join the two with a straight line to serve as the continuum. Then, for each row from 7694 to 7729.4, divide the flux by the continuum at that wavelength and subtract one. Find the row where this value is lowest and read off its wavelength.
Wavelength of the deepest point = 7699.24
